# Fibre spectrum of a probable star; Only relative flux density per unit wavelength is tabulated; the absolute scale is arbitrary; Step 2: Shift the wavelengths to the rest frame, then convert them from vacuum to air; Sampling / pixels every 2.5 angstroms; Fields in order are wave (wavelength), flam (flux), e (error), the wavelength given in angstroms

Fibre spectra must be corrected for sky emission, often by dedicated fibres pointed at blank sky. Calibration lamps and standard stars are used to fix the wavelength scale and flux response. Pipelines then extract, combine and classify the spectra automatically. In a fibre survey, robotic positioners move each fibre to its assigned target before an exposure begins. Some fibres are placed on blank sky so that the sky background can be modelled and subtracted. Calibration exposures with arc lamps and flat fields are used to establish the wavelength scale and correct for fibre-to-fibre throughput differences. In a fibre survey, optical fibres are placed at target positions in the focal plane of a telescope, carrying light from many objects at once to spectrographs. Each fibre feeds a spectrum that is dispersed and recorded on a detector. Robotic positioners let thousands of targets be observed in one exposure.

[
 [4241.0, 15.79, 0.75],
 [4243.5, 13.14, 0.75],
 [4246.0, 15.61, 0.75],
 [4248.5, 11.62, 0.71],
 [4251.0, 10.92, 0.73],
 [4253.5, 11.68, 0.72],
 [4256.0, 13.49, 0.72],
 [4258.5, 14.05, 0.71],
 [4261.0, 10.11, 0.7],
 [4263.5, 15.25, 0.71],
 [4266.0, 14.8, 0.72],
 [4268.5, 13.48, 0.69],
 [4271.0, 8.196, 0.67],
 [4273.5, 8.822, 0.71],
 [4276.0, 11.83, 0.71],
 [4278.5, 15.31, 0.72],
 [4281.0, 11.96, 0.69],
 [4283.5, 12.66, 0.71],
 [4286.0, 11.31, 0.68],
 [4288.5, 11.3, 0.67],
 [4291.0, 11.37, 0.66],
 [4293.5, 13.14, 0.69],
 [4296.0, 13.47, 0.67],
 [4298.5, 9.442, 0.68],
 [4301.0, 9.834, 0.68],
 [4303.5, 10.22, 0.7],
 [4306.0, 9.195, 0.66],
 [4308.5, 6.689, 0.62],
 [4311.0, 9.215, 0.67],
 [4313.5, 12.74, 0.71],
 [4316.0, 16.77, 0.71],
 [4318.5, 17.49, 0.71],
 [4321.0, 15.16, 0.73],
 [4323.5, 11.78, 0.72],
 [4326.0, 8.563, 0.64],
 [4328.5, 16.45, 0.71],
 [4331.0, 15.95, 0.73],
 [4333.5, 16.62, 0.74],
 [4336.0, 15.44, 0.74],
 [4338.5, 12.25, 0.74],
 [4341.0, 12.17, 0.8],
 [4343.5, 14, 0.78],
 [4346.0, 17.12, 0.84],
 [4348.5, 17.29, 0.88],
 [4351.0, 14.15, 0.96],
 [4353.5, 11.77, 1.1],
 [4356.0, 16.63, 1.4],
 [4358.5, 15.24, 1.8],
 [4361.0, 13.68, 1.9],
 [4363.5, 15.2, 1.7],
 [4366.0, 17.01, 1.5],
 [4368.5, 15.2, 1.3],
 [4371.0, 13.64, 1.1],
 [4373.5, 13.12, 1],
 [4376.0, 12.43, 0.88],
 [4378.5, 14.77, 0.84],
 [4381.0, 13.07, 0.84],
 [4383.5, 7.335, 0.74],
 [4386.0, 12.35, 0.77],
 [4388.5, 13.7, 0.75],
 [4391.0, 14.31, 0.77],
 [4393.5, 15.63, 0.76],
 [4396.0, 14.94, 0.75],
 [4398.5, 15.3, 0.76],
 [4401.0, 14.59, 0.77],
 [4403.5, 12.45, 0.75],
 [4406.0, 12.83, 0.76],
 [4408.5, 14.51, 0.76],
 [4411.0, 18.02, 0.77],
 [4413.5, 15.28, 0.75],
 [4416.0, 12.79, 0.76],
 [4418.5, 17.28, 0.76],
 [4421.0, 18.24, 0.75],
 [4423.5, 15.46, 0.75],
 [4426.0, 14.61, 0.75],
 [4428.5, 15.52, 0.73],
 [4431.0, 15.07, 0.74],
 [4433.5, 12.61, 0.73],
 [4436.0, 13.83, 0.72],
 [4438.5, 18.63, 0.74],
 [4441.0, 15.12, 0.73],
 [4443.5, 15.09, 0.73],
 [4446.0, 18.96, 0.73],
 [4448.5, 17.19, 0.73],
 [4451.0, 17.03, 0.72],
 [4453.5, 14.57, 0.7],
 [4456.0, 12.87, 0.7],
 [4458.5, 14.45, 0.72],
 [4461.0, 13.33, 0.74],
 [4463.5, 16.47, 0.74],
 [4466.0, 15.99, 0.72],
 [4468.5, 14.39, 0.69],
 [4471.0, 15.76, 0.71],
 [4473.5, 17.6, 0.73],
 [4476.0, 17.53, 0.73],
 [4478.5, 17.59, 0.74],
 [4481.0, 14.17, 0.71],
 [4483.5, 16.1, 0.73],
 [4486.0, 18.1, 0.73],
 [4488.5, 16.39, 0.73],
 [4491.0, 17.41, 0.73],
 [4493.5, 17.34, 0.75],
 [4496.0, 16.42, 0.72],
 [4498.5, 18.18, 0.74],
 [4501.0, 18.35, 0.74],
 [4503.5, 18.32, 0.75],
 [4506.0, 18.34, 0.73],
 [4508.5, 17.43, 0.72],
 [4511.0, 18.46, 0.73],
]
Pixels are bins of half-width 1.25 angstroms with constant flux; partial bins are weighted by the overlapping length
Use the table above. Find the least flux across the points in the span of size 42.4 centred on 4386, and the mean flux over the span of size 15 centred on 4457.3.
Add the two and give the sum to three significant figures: 22.1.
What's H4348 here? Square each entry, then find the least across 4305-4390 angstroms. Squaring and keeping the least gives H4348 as 45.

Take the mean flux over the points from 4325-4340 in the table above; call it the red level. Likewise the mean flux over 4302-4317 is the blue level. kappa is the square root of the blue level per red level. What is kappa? 0.87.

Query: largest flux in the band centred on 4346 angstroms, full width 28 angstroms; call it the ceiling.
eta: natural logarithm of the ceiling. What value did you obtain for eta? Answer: 2.85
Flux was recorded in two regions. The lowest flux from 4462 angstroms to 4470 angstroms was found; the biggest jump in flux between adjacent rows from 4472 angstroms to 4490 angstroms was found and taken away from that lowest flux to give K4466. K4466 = 11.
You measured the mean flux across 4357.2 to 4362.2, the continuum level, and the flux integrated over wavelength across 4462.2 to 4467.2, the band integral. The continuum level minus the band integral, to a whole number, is -67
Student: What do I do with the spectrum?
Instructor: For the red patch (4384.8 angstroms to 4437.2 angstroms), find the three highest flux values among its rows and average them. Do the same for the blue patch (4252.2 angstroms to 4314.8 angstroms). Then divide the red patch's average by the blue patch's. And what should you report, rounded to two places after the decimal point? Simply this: 1.18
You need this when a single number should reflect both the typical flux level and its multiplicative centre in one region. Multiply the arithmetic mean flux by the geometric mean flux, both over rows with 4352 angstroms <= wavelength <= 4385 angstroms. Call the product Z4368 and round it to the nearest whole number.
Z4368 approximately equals 186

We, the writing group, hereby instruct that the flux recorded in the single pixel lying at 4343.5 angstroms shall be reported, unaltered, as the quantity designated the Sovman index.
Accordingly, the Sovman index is 14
